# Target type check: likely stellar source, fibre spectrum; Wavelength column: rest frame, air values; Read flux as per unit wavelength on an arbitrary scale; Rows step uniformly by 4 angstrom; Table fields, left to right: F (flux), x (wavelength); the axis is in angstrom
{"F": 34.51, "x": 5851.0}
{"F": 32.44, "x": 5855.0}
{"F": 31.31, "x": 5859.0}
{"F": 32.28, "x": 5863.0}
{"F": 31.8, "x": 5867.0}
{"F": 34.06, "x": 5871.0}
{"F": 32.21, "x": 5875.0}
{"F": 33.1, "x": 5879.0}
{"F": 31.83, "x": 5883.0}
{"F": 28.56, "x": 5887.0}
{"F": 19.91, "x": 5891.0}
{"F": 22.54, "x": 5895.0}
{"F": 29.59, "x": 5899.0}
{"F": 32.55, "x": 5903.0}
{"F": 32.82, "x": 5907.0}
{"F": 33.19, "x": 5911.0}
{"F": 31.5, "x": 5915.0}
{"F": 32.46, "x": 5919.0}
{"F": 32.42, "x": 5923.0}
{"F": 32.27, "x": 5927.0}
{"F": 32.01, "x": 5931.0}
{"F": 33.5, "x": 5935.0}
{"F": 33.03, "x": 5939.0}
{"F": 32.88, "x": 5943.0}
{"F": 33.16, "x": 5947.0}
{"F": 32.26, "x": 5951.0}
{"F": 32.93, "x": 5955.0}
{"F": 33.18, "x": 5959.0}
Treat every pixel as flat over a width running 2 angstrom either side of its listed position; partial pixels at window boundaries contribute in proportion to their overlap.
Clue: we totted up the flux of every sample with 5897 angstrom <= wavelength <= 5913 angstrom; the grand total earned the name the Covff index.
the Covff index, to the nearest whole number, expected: 128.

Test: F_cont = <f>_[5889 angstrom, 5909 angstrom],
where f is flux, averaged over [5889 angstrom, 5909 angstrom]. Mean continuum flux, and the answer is 27.5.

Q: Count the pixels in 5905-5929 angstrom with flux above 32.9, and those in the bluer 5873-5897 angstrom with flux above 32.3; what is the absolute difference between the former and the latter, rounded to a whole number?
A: 0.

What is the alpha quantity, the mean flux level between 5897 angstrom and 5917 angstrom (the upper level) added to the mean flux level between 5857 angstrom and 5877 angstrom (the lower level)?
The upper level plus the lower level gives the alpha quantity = 64.3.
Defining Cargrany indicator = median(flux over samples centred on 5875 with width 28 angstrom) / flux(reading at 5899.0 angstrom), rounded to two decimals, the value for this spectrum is 1.09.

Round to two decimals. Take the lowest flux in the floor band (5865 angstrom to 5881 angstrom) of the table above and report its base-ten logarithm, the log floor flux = 1.50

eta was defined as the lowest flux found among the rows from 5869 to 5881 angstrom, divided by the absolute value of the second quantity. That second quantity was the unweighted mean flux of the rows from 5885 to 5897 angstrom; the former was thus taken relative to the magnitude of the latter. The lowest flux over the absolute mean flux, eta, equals 1.4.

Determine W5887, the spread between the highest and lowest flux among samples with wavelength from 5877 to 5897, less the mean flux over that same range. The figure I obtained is -14.0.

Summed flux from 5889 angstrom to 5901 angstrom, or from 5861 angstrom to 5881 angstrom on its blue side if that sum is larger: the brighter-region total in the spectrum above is 163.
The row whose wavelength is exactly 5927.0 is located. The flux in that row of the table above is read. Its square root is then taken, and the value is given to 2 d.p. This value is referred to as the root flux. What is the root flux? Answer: 5.68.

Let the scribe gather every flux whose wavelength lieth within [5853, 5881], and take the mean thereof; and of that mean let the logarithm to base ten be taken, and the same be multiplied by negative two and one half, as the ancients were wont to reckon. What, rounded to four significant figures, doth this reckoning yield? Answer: -3.778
